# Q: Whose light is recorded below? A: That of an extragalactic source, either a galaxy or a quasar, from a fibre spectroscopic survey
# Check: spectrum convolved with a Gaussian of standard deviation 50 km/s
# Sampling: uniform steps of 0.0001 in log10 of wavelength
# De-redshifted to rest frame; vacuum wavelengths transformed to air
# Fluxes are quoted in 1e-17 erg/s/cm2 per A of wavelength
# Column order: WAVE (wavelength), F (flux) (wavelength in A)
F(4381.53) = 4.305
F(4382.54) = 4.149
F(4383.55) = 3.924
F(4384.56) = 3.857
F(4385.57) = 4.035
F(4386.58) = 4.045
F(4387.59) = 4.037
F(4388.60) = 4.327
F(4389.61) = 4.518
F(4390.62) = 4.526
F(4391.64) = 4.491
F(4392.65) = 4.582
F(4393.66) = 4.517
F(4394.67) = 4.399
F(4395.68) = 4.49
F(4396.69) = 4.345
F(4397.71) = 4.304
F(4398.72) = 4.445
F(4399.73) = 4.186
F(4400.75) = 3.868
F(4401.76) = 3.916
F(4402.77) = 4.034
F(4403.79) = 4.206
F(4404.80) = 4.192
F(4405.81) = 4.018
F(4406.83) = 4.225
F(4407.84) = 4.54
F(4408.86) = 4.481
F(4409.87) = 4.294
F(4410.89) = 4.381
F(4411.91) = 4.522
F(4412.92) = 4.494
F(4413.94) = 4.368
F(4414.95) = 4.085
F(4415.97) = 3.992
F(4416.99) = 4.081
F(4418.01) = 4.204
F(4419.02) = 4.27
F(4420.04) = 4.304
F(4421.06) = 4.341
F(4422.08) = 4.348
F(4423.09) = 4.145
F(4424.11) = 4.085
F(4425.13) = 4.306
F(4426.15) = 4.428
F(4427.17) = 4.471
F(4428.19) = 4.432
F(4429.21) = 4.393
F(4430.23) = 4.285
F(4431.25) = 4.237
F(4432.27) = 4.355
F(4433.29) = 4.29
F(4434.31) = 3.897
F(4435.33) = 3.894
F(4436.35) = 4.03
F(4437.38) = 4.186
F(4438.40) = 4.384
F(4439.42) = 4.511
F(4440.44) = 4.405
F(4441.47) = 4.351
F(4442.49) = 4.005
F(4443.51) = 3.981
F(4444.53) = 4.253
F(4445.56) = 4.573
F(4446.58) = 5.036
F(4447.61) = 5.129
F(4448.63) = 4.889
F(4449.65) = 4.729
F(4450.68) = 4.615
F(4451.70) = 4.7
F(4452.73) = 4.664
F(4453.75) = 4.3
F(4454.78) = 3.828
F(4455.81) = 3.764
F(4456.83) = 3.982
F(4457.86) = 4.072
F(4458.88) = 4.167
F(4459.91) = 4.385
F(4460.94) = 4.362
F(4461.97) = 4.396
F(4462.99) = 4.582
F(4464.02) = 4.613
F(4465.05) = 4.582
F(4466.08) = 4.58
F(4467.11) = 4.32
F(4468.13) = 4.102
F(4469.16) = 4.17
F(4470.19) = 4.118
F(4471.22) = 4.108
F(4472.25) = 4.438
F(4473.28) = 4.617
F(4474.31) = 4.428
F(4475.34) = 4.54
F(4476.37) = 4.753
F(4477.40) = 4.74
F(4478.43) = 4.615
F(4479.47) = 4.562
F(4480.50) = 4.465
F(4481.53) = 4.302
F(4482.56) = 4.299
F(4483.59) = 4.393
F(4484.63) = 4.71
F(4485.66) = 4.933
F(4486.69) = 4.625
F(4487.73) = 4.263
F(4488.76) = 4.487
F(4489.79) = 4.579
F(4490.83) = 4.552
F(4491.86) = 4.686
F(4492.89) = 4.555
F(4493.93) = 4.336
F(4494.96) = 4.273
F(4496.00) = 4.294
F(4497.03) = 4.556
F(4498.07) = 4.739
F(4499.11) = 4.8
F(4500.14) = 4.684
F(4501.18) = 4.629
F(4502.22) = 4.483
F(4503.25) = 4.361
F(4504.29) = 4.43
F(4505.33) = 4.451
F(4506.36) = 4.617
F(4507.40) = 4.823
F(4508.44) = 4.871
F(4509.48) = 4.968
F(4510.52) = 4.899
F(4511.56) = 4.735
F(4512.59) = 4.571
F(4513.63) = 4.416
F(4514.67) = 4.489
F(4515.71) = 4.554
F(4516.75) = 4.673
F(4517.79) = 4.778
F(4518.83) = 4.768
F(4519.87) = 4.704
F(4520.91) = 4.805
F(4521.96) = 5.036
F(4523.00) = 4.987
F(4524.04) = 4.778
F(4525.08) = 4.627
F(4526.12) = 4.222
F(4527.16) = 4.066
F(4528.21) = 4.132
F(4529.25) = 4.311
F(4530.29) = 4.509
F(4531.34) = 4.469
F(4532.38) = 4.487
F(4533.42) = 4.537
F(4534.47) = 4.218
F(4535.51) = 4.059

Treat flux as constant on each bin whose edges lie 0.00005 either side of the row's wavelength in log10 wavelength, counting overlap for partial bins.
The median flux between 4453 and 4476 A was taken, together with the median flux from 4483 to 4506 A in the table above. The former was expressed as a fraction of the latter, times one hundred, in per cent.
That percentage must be 95.3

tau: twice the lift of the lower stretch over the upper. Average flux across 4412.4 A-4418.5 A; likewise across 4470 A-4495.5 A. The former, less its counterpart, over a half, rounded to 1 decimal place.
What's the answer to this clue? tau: -0.6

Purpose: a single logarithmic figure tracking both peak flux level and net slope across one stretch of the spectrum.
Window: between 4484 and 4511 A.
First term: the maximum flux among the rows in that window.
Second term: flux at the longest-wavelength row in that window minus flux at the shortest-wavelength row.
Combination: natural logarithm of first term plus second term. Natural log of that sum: 1.64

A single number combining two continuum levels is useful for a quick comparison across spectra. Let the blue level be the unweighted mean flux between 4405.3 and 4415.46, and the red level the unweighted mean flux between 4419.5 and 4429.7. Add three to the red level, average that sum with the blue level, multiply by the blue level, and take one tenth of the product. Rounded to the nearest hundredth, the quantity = 2.53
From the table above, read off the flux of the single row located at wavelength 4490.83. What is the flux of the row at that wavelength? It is 4.552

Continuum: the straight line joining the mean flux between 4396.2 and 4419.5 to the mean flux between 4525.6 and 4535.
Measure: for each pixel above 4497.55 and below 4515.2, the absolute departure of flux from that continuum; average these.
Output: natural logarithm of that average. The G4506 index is -1.09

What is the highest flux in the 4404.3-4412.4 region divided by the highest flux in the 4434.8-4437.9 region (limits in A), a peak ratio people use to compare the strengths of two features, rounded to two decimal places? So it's 1.08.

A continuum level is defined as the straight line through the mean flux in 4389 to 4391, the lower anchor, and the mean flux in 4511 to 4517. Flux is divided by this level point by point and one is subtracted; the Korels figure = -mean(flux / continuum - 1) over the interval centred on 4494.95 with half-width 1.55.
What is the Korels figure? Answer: 0.058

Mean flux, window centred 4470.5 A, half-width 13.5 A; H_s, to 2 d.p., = 4.41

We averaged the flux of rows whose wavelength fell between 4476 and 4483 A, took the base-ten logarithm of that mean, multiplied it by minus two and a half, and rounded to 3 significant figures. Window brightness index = -1.64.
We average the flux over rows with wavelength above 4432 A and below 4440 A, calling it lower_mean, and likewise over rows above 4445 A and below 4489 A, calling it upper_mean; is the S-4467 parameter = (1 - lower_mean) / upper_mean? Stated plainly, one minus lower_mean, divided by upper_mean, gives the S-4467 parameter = -0.715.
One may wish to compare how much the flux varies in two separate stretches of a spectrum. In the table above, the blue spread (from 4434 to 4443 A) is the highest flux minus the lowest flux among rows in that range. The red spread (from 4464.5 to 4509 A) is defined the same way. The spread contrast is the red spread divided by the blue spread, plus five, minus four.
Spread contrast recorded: 2.35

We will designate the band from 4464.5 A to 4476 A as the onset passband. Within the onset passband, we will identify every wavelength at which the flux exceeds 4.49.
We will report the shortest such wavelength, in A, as 4465.05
